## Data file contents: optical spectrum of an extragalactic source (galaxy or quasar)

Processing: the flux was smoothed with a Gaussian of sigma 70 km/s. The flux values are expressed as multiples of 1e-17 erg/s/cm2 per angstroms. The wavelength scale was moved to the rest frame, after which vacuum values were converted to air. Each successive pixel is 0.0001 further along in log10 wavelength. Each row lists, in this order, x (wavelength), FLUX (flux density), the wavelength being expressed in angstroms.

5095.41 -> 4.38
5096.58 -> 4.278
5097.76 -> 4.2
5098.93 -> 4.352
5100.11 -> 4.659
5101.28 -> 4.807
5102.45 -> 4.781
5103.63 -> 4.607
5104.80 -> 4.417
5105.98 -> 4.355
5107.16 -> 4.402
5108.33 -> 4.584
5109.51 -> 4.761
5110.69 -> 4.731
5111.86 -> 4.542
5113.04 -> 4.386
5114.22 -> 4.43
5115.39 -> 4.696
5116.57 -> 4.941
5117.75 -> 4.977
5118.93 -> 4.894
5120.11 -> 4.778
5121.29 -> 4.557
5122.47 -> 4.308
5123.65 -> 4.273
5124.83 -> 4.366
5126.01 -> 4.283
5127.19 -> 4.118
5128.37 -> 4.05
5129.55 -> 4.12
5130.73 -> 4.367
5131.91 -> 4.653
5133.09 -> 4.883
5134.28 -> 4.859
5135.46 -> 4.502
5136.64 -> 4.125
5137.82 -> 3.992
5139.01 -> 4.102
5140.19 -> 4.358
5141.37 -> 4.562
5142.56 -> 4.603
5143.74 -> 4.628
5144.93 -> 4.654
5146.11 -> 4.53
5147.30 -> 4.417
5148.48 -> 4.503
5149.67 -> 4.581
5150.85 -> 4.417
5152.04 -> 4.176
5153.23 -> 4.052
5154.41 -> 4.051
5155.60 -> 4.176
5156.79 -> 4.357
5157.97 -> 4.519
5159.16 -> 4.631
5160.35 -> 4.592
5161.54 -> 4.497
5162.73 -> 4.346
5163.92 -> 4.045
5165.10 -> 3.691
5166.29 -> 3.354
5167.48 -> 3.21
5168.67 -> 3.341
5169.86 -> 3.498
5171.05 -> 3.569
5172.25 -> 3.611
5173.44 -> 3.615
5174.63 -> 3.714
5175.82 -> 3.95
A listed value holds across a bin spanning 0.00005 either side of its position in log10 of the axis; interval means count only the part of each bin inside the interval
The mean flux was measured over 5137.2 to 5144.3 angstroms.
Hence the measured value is 4.37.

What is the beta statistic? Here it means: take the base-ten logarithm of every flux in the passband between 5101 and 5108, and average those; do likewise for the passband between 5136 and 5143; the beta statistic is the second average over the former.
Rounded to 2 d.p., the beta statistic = 0.96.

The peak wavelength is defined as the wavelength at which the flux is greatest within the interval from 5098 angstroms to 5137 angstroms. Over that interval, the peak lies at 5117.75 angstroms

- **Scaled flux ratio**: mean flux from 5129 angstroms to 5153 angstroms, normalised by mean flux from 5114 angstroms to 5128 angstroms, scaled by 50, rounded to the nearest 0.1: 48.9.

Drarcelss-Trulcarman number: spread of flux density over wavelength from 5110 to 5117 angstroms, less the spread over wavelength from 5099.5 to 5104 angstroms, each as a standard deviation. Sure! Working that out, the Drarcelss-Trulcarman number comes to 0.11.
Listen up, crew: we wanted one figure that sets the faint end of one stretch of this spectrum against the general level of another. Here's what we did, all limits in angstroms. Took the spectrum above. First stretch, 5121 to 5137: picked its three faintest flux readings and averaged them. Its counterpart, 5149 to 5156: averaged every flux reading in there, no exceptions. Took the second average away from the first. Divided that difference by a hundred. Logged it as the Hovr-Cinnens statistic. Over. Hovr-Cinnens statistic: -0.0015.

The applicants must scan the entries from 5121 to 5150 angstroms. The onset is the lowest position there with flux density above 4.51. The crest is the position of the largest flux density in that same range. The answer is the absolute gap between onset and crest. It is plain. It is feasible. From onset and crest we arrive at 11.8 angstroms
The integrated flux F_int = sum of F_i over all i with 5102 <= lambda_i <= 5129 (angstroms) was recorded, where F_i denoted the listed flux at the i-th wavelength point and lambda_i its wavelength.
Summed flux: 104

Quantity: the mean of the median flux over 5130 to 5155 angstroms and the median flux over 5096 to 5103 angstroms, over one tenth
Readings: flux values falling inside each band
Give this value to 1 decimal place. 45.0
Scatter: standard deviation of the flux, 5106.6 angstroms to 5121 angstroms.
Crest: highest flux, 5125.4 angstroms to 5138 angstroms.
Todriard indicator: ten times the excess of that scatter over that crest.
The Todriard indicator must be -46.8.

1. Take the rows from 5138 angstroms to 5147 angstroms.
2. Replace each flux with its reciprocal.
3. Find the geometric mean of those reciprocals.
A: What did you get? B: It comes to 0.223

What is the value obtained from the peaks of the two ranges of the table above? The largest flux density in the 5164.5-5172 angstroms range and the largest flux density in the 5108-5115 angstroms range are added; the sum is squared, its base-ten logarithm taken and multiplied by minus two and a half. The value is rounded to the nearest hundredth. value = -4.63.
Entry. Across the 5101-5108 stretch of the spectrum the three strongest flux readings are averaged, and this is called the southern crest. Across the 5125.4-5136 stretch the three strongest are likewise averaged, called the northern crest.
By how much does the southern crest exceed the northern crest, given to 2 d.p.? -0.07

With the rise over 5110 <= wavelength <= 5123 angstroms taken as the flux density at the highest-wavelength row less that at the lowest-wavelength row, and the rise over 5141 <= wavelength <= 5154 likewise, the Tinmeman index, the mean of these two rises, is -0.5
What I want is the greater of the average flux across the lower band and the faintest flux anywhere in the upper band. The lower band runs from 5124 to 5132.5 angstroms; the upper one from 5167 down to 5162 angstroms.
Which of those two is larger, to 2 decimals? 4.28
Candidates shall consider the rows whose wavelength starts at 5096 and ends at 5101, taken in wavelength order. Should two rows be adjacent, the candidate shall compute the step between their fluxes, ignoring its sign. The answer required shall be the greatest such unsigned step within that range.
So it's 0.31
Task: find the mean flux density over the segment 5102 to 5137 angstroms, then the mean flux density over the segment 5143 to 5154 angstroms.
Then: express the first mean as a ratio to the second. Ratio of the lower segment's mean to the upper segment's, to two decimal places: 1.02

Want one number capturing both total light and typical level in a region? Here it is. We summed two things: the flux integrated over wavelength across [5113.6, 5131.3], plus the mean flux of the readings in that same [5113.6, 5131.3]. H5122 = 83.7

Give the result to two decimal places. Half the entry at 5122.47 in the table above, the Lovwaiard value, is 2.15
